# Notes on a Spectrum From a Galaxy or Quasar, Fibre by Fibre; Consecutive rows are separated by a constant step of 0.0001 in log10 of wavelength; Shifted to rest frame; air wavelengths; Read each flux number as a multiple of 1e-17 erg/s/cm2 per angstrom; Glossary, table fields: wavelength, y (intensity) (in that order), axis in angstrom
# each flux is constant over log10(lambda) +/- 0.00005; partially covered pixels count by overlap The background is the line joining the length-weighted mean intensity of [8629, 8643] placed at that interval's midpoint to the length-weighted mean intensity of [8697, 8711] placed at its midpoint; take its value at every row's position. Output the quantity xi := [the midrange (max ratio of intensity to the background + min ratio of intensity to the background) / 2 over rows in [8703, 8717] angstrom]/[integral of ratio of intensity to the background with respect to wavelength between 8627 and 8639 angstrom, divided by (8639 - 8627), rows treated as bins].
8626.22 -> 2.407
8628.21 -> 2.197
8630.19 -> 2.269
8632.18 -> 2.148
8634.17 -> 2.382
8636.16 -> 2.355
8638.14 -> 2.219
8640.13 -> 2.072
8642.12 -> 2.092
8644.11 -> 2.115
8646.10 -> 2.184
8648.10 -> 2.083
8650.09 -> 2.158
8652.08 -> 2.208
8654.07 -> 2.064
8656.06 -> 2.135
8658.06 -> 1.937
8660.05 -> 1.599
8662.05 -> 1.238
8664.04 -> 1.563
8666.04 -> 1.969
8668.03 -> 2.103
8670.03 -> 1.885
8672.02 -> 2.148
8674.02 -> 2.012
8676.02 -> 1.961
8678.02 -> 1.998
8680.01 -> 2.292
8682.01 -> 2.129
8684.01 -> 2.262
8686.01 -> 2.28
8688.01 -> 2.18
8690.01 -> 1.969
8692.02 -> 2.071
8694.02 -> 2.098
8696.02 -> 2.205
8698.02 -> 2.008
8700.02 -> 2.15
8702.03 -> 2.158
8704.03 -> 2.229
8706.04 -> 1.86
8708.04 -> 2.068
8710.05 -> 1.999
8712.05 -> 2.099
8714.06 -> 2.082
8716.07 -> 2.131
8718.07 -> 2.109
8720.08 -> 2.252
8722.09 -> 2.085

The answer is 0.97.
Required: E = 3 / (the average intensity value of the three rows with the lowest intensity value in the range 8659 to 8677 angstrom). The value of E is 2.05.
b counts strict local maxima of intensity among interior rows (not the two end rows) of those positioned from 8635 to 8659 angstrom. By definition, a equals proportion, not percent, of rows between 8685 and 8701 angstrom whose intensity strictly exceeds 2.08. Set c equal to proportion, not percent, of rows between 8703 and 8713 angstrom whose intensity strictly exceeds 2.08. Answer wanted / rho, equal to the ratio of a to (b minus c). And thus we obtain 0.24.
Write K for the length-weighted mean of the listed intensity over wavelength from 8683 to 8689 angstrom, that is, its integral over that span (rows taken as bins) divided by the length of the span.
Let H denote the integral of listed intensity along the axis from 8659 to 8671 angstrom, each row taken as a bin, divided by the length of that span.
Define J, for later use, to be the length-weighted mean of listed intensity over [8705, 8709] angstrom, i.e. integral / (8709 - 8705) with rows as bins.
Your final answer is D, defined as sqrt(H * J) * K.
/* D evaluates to 4.13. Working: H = 1.73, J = 1.96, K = 2.24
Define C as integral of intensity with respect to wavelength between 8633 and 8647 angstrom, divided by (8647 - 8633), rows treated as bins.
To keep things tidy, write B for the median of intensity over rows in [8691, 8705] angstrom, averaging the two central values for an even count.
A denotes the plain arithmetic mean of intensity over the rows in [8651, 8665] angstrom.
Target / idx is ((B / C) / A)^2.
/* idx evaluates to 0.287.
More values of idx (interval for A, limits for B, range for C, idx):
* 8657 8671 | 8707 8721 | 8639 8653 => 0.315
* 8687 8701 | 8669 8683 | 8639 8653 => 0.203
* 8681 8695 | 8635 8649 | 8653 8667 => 0.305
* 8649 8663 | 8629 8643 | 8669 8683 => 0.319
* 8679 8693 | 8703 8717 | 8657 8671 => 0.299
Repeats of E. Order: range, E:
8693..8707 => 1.51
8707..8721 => 1.46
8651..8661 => 1.61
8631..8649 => 1.44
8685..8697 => 1.47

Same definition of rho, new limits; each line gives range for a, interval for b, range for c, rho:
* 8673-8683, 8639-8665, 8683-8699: 0.17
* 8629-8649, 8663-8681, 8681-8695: 0.70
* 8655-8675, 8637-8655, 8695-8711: 0.20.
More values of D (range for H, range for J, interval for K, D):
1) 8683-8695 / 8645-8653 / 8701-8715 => 4.45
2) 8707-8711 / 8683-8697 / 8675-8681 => 4.36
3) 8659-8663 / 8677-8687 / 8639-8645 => 3.71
